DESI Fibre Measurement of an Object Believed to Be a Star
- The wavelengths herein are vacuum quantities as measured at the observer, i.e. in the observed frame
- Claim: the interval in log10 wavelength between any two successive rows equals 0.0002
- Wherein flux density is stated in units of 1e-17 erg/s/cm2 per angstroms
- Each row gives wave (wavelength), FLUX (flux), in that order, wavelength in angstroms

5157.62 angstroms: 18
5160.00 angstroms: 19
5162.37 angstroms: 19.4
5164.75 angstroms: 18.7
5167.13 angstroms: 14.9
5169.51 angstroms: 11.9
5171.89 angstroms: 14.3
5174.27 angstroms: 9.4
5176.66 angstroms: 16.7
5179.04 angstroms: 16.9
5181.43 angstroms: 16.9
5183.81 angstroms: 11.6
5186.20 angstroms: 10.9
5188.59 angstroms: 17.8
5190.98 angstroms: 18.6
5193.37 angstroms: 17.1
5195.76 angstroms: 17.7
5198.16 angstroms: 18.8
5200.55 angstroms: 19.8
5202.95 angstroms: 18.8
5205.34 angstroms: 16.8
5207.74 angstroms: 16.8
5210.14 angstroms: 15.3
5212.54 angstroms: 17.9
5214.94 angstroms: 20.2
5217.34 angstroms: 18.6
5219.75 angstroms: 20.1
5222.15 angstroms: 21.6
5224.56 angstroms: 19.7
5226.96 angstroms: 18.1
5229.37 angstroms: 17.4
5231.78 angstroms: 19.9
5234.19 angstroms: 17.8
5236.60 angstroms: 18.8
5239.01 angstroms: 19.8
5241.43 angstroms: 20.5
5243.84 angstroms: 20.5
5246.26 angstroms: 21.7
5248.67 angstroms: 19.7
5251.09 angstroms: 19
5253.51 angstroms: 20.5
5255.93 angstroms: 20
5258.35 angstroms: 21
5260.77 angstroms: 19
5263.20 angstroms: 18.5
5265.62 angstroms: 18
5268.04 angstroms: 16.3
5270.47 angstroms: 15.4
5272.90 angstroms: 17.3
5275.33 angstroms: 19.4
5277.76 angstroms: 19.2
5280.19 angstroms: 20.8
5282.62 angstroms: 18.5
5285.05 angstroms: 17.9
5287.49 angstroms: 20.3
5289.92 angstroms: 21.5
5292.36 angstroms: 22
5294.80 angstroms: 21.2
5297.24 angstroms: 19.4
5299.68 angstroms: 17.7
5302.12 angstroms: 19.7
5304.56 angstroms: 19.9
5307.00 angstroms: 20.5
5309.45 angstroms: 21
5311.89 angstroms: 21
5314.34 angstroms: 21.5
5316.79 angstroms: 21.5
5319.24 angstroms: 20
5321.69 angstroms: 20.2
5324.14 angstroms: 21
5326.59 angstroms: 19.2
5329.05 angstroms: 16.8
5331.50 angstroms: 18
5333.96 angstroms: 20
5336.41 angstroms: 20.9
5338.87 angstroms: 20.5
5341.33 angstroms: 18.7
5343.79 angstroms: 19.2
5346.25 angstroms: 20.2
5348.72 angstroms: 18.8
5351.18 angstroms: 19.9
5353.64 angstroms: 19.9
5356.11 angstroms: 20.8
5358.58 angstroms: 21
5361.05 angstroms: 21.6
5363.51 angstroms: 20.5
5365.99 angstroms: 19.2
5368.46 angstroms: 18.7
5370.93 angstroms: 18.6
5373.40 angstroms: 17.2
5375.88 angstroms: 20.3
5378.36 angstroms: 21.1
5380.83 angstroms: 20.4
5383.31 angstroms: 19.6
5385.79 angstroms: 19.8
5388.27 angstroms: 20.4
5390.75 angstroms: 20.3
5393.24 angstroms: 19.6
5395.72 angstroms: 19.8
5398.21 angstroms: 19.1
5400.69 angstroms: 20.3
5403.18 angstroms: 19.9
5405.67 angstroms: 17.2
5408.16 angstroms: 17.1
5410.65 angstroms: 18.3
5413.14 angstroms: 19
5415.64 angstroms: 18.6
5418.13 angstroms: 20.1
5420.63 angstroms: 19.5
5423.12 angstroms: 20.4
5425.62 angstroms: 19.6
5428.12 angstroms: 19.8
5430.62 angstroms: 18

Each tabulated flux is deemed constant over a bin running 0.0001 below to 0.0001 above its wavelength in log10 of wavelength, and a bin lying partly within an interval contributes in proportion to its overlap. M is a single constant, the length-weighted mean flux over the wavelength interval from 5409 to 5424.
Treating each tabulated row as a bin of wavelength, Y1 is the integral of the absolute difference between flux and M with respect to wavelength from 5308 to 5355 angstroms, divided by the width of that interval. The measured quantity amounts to 1.17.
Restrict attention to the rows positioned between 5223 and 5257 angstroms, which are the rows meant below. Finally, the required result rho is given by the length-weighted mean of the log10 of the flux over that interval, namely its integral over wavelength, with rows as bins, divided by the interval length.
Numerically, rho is 1.29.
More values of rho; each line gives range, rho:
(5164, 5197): 1.17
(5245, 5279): 1.28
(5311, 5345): 1.30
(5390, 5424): 1.28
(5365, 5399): 1.29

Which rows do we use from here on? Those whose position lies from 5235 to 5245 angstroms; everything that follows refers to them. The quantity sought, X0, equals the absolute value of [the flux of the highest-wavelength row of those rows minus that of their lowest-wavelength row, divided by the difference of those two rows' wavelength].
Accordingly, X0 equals 0.235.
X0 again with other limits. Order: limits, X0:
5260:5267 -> 0.206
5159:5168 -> 0.575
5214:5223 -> 0.194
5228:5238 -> 0.194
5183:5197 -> 0.510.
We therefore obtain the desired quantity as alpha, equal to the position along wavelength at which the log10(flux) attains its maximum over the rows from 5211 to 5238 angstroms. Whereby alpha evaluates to 5222.15 angstroms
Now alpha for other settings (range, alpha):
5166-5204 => 5200.55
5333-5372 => 5361.05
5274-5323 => 5292.36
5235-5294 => 5292.36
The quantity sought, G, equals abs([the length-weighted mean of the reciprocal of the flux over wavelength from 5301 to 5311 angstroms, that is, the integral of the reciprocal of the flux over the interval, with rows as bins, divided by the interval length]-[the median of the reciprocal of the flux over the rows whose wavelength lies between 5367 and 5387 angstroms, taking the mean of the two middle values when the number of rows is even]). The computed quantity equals 0.001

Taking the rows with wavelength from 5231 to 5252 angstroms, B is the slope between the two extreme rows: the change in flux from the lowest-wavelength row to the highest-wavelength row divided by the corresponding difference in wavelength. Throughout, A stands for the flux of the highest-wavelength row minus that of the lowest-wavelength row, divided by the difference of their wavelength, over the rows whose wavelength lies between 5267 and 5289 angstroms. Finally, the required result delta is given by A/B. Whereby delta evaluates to -4.4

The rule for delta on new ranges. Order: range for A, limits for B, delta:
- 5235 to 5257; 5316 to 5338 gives -2.0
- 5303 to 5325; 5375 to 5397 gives -2.2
